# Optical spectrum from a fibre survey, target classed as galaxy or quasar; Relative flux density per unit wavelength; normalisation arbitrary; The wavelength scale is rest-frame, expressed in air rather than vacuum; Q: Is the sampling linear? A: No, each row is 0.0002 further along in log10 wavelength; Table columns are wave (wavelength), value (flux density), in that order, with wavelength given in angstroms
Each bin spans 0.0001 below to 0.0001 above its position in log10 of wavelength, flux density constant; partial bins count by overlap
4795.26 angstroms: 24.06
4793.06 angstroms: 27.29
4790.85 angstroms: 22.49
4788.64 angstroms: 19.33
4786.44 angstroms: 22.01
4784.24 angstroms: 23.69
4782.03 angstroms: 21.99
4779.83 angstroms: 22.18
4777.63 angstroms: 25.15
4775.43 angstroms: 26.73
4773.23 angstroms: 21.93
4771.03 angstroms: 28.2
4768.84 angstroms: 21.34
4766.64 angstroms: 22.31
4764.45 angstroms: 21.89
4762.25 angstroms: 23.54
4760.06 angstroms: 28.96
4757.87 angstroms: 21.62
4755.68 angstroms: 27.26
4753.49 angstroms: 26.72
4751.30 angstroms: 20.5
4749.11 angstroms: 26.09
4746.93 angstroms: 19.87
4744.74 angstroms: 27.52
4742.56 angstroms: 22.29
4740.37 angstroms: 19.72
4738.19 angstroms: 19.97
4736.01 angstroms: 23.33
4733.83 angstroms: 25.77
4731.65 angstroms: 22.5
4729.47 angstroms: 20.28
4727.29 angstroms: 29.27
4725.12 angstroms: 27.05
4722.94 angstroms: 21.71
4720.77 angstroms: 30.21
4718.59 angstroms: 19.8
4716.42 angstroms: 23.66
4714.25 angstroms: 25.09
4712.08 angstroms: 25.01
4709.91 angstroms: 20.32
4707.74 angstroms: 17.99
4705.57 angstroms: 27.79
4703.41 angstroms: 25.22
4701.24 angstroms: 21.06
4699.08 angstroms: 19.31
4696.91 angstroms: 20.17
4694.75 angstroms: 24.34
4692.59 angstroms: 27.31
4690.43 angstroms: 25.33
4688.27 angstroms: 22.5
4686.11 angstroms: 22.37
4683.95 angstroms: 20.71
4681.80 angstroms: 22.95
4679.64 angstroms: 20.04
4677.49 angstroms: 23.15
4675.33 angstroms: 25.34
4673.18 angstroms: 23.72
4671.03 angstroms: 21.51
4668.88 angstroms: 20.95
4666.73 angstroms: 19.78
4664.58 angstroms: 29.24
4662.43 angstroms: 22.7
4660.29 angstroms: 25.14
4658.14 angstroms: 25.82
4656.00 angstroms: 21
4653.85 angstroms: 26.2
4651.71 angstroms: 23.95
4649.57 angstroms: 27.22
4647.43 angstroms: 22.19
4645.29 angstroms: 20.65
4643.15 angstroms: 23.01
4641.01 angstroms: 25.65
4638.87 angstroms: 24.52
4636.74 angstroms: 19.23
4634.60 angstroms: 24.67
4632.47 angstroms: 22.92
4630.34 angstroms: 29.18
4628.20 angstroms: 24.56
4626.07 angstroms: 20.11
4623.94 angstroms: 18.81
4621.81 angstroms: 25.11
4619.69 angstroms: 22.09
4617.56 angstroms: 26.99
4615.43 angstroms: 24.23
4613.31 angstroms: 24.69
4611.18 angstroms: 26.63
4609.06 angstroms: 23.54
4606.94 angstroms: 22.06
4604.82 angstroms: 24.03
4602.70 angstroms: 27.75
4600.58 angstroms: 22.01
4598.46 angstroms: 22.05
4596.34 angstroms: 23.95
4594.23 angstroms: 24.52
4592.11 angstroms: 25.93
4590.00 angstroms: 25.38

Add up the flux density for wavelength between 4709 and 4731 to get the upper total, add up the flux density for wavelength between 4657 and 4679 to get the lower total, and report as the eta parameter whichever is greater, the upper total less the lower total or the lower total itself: 237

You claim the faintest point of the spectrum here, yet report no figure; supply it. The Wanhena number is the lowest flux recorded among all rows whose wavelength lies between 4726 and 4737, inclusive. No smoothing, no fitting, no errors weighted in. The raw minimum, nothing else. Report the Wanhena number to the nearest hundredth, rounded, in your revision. 20.28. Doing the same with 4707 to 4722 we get 17.99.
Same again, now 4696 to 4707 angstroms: 19.31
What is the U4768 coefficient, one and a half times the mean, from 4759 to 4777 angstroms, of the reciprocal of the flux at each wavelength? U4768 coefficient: 0.062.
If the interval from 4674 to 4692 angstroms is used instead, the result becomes 0.066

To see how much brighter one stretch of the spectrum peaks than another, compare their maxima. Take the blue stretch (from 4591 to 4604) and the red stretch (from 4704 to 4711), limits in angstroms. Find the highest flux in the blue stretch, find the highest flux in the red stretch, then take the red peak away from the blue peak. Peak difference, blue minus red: 0.0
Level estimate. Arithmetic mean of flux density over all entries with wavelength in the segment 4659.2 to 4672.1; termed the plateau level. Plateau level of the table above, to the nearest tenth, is 23.2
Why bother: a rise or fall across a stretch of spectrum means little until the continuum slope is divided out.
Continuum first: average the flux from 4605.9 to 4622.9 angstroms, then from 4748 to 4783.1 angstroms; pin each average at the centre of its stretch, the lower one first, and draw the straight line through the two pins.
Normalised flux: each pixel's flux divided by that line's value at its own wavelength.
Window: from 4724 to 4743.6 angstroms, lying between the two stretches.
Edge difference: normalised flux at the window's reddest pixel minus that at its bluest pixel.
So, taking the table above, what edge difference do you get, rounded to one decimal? -0.2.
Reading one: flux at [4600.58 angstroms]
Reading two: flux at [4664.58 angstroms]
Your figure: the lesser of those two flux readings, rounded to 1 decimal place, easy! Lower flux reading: 22.0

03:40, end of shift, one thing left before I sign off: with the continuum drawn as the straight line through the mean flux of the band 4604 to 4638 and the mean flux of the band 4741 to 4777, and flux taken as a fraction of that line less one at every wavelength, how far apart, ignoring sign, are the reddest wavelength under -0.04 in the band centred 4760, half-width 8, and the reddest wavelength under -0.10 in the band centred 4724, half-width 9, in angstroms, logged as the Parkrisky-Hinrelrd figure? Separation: 37.2 angstroms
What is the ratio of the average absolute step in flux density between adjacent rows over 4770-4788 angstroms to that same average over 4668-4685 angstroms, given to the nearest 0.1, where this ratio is 1.3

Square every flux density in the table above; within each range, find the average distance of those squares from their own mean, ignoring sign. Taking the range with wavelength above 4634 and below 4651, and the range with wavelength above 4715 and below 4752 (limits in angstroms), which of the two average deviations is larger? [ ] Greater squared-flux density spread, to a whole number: 143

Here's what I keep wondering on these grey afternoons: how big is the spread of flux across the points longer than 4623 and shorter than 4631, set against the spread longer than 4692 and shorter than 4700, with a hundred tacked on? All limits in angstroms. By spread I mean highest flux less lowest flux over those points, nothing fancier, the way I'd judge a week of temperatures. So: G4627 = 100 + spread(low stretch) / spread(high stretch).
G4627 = 101.3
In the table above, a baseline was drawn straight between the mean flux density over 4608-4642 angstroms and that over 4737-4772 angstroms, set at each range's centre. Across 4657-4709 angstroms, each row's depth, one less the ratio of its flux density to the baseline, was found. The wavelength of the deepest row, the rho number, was 4707.74 angstroms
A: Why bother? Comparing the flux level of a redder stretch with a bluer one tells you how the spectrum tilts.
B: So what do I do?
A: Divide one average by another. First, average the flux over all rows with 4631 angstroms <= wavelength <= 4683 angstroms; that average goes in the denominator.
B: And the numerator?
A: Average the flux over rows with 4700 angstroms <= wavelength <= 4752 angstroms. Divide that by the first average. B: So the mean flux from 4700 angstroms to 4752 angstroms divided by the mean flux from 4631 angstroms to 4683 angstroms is 1.00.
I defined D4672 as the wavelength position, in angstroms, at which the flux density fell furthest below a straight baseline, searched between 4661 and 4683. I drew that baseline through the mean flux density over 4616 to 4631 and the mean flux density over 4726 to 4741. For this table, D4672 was 4666.73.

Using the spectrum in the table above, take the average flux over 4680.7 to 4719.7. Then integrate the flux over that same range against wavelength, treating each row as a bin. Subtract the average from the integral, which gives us 867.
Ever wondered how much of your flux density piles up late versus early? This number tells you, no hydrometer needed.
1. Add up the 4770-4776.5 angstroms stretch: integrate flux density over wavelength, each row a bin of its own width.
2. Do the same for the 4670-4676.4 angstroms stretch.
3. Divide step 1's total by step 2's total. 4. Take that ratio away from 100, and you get 98.9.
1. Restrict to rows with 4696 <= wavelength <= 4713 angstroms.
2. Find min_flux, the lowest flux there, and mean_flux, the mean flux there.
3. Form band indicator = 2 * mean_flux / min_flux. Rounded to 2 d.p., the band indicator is 2.46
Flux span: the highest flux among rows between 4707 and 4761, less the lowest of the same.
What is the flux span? 12.2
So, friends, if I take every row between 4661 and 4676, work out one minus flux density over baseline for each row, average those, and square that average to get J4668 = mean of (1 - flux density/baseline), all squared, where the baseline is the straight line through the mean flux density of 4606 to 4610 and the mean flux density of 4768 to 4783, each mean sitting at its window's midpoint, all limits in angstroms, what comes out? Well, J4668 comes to 0.0000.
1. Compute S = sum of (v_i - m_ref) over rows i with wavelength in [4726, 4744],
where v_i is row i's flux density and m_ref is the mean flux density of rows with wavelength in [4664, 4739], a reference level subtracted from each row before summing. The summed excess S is -3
